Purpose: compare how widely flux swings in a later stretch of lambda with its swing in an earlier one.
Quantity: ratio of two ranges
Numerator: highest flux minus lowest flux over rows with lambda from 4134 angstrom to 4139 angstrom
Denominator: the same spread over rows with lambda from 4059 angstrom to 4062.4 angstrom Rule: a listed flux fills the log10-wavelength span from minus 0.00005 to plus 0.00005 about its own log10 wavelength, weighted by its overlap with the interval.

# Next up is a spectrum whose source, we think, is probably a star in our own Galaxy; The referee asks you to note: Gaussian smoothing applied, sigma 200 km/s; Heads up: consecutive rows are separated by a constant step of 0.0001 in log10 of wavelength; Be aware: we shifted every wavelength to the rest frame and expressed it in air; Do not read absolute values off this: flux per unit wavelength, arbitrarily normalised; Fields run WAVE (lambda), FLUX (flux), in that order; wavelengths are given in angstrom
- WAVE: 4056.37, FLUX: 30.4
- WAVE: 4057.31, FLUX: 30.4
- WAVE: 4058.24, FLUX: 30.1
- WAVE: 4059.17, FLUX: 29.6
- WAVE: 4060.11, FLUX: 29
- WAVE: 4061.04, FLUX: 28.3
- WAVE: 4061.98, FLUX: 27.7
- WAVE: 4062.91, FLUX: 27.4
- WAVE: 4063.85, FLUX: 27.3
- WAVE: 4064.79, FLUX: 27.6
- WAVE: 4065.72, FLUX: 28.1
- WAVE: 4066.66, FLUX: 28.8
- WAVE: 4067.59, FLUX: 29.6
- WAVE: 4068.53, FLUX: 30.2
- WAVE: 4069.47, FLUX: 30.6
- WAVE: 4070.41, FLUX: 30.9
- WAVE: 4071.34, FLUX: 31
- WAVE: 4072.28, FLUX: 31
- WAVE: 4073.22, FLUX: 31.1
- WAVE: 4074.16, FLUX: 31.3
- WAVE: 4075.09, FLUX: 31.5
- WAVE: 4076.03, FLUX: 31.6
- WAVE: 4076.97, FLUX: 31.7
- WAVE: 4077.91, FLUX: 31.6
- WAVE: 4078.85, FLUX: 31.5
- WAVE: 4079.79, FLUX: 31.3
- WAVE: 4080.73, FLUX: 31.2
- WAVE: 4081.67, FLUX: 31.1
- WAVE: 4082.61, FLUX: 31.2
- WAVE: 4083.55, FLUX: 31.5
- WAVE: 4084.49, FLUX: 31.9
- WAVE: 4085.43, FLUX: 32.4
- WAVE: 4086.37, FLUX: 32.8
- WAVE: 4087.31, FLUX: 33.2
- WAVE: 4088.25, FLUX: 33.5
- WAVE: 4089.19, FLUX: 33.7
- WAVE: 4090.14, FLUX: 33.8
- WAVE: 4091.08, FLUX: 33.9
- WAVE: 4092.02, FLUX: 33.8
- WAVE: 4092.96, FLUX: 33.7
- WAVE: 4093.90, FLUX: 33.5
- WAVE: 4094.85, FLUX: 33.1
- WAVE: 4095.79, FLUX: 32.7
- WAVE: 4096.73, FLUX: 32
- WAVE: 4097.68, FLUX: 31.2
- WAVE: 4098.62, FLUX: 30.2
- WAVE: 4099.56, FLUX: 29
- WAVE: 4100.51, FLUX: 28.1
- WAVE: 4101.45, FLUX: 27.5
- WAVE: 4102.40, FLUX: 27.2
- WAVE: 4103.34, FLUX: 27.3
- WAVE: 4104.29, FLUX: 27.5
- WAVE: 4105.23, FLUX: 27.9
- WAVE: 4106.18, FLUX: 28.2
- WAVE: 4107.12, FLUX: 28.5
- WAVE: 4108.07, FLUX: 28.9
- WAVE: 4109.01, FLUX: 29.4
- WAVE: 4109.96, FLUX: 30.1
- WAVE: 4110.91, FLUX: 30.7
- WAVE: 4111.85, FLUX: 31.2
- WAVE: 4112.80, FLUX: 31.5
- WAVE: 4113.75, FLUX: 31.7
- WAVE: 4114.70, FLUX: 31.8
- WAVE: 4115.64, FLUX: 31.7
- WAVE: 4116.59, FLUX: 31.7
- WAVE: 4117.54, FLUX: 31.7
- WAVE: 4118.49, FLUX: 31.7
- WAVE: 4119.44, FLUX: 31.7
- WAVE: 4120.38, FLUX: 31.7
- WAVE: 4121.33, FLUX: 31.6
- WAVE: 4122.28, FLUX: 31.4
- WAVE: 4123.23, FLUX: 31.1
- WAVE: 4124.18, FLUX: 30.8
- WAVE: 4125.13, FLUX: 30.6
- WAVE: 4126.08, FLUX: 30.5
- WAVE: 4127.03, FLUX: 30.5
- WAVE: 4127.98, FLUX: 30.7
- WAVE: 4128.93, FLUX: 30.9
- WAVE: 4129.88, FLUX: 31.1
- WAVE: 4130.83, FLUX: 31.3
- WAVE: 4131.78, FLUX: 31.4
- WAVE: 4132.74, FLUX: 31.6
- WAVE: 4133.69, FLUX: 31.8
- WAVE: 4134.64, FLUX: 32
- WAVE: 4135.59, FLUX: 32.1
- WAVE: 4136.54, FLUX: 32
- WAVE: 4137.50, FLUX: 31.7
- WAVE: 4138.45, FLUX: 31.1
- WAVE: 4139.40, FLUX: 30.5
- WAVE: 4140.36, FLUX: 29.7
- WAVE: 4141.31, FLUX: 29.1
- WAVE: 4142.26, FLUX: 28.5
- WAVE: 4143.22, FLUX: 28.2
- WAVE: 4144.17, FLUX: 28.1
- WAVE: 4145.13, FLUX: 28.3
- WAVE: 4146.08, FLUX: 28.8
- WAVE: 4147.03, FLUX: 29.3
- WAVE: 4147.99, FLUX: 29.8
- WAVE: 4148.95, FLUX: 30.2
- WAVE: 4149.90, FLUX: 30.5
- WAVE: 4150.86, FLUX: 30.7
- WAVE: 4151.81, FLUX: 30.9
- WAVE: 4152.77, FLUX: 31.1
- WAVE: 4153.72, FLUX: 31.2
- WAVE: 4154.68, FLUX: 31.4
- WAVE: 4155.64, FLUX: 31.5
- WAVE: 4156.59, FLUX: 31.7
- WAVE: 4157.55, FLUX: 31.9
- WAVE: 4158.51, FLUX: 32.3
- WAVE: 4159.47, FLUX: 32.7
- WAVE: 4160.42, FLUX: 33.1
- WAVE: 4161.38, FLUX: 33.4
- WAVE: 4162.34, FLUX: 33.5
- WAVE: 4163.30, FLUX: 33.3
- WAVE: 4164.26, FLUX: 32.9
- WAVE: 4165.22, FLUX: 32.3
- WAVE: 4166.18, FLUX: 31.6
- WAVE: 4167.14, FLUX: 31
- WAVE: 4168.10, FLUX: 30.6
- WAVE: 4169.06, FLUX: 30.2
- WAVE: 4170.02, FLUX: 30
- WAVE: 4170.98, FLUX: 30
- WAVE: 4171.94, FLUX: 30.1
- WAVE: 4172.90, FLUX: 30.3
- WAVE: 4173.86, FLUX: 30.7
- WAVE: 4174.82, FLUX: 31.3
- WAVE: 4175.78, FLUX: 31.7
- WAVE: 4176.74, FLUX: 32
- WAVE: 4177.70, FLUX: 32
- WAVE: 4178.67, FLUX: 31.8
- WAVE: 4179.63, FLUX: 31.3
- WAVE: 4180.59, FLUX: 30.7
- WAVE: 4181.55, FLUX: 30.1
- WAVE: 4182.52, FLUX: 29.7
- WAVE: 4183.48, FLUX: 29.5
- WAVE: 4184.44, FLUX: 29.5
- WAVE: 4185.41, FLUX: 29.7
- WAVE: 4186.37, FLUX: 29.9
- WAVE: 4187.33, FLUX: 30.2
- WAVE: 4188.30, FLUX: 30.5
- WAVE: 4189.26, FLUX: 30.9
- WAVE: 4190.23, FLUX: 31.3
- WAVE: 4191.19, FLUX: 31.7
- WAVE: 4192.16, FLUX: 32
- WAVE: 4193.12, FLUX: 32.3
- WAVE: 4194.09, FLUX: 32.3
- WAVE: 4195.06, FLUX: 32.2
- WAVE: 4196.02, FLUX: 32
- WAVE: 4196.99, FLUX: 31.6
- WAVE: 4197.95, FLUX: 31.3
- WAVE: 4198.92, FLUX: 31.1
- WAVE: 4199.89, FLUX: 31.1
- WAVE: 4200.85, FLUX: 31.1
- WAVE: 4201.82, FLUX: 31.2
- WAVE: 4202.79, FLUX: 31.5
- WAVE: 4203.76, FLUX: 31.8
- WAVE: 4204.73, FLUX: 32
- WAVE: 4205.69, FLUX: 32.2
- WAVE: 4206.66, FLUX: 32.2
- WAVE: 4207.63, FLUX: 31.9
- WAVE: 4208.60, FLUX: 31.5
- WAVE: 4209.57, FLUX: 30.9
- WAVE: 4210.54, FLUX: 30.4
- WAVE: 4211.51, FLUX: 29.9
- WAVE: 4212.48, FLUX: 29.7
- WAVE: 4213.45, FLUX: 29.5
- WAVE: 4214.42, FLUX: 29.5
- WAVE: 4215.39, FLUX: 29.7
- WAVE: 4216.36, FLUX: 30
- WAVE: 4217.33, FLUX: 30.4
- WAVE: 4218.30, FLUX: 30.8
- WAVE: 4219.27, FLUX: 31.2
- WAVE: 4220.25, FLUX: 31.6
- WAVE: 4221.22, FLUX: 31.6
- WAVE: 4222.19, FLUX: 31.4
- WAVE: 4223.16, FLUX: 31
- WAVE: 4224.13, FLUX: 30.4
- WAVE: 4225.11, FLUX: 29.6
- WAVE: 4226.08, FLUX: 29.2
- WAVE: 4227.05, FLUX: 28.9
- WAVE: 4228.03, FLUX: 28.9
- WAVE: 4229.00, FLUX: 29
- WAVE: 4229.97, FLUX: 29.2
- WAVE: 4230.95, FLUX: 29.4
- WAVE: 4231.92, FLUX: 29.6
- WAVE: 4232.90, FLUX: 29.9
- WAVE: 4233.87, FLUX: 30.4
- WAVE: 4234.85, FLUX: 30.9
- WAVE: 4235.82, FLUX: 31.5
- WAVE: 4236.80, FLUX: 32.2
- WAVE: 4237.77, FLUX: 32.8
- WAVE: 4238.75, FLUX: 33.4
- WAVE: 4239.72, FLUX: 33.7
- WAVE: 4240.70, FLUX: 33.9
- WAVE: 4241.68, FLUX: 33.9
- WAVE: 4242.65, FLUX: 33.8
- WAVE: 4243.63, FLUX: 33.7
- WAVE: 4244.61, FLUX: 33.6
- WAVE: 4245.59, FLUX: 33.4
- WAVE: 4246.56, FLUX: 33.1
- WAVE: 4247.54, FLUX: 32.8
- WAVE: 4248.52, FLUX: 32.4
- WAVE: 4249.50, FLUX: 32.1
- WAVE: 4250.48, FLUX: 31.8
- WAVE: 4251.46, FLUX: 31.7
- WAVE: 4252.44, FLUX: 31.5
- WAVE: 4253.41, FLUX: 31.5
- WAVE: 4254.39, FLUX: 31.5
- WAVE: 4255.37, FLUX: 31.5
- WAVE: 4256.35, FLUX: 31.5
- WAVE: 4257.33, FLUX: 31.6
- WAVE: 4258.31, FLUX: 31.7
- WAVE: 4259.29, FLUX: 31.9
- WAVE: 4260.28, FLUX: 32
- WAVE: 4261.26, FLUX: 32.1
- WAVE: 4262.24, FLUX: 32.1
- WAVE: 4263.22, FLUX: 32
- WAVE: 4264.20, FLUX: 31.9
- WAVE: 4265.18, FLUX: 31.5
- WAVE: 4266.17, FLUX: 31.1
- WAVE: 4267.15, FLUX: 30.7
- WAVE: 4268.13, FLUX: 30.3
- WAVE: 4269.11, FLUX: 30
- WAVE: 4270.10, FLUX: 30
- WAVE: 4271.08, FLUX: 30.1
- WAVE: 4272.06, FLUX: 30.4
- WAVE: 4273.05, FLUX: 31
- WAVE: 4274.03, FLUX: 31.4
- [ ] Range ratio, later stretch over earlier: 1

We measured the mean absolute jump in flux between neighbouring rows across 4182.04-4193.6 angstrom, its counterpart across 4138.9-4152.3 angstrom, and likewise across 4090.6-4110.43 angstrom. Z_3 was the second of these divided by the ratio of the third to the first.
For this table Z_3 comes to 0.23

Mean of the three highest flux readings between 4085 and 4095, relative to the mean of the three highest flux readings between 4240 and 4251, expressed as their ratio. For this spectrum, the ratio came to 1.00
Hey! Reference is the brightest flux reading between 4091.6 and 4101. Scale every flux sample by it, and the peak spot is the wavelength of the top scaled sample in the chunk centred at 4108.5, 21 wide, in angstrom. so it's 4114.70 angstrom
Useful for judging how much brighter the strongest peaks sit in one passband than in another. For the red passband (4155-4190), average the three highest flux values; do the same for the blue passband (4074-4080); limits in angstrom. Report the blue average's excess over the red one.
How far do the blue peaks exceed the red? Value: -1.8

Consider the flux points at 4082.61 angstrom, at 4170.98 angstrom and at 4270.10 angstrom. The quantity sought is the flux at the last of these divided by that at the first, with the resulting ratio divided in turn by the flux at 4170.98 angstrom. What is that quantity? 0.032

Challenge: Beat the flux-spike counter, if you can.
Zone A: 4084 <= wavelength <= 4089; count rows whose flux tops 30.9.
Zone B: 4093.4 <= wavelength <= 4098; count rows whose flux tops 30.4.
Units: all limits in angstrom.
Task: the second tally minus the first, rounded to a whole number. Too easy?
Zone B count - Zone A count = 0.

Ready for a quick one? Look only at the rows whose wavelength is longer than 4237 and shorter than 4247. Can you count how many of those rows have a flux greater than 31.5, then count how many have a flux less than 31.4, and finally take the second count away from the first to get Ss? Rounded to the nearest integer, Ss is 10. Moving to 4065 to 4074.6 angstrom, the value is -10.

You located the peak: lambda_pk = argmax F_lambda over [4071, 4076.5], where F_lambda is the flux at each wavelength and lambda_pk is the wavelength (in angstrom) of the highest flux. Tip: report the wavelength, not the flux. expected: 4076.03 angstrom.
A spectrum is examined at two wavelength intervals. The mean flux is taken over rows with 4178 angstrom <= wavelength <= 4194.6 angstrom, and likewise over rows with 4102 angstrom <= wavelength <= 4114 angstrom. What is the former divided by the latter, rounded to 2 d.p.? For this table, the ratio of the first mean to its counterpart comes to 1.05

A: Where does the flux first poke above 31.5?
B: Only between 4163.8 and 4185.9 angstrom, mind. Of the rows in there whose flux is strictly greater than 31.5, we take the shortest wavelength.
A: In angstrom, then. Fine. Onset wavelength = 4164.26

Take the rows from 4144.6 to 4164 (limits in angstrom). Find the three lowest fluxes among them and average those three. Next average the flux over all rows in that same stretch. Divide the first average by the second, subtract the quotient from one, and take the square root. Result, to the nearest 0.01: 0.28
